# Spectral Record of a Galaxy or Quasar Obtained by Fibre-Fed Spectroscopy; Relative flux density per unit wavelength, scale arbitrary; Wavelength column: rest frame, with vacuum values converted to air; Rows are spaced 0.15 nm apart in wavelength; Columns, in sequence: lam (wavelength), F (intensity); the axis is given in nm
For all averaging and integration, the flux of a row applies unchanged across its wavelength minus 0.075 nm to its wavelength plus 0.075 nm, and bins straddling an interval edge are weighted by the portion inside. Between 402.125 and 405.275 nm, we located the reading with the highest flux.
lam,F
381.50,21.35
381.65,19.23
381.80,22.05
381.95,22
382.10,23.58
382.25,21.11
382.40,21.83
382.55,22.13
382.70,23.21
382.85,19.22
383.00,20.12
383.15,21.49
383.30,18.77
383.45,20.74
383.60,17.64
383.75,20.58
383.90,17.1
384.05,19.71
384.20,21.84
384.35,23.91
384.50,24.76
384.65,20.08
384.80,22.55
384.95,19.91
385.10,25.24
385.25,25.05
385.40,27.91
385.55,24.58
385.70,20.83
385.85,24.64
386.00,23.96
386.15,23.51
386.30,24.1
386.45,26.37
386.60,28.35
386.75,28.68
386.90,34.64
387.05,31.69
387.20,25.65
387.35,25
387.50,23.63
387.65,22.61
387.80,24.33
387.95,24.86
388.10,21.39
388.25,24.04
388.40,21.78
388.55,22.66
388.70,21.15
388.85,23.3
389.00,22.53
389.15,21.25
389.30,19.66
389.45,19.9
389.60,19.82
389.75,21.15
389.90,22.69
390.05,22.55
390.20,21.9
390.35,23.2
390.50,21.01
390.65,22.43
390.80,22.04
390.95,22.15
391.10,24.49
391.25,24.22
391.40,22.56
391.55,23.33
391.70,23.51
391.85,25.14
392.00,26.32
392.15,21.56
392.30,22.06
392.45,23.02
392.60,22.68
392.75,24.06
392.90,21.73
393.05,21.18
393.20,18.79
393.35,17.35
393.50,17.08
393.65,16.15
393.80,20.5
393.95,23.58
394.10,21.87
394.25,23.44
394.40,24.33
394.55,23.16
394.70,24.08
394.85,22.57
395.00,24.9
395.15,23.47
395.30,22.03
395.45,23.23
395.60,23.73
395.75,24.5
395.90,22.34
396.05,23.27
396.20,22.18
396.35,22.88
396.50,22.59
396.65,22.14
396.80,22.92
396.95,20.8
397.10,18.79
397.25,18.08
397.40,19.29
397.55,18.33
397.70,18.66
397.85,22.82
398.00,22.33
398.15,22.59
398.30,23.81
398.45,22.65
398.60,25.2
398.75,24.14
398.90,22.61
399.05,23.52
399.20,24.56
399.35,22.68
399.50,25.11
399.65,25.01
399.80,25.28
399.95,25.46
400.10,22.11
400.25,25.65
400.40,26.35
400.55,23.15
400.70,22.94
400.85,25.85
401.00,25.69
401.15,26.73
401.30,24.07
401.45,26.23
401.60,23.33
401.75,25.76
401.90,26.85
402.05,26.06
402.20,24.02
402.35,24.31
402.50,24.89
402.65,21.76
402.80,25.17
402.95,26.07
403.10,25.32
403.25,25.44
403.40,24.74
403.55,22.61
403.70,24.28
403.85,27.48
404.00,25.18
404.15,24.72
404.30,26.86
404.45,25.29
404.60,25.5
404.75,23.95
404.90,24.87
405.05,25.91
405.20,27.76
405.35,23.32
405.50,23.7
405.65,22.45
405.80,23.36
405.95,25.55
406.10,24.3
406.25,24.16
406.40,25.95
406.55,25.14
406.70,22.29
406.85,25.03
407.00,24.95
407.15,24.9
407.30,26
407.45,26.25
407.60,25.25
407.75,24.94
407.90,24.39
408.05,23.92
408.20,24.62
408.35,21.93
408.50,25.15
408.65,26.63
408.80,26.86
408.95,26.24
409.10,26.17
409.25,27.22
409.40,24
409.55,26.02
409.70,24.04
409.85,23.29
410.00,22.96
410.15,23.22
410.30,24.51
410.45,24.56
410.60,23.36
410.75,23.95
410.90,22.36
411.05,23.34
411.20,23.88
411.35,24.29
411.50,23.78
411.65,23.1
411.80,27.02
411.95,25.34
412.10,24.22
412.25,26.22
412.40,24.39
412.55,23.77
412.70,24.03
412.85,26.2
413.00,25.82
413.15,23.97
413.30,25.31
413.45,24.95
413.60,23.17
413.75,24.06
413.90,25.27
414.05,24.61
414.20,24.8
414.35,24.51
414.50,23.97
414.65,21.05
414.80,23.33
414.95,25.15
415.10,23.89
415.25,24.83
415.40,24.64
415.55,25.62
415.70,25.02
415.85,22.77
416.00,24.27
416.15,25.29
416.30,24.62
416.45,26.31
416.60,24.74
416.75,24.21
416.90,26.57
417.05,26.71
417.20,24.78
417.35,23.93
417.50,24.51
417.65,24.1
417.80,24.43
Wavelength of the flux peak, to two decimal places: 405.20 nm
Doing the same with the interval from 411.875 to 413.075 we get 412.25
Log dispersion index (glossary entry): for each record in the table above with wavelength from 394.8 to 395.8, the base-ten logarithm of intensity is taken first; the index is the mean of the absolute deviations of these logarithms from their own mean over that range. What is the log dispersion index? 0.014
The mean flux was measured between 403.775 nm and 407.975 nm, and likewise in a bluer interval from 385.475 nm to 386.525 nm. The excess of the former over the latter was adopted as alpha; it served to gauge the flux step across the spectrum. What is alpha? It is 1.0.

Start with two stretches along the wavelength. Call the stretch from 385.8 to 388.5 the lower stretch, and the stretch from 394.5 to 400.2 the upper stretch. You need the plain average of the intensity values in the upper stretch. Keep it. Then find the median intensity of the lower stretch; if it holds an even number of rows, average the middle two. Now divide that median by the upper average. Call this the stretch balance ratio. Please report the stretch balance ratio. 1.08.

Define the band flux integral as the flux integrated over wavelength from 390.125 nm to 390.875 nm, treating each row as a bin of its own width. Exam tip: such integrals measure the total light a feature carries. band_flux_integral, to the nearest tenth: 16.6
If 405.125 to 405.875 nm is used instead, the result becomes 18.1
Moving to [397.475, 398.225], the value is 15.7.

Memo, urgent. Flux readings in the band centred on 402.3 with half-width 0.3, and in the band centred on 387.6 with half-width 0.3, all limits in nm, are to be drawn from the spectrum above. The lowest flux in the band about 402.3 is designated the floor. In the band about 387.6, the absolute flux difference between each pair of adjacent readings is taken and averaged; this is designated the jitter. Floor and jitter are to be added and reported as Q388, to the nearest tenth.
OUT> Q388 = 25.4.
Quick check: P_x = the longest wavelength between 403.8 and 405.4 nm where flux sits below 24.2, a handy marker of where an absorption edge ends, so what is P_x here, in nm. 405.35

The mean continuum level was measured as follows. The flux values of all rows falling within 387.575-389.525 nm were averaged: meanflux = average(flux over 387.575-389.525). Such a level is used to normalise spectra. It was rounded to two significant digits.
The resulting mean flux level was 22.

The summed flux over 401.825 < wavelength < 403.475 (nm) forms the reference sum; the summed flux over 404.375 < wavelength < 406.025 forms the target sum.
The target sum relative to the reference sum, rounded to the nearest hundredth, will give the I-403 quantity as 0.99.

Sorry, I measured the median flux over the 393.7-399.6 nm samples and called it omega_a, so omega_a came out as 22.8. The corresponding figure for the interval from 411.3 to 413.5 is 24.4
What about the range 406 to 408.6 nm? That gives 24.9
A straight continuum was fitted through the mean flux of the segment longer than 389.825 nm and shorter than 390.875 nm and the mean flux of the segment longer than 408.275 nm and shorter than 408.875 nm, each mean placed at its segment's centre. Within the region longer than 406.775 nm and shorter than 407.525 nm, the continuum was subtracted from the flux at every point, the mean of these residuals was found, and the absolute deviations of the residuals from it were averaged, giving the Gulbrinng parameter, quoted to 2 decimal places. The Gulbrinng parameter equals 0.53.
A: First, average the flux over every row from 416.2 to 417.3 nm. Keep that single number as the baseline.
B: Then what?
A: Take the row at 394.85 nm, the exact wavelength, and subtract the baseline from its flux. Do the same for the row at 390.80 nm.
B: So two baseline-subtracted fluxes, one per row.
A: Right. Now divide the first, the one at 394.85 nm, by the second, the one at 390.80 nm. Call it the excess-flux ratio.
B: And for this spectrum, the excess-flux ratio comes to 0.84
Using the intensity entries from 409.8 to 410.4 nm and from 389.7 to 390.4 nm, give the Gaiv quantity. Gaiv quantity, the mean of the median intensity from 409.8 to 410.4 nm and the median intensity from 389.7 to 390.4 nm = 22.9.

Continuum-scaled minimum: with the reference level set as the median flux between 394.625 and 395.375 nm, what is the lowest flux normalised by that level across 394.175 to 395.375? 0.94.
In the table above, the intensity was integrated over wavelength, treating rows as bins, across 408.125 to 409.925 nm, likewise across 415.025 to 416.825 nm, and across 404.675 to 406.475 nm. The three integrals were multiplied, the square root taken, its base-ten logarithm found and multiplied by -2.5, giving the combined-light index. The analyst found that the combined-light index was -6.19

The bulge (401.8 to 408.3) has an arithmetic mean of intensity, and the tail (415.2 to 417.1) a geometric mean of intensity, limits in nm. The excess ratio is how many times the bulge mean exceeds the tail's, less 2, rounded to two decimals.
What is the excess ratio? -1.01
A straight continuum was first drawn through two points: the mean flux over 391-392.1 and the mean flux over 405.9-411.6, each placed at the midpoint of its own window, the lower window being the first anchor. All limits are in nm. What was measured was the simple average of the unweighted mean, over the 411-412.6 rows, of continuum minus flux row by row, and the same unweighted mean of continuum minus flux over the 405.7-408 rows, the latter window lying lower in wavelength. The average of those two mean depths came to 0.0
